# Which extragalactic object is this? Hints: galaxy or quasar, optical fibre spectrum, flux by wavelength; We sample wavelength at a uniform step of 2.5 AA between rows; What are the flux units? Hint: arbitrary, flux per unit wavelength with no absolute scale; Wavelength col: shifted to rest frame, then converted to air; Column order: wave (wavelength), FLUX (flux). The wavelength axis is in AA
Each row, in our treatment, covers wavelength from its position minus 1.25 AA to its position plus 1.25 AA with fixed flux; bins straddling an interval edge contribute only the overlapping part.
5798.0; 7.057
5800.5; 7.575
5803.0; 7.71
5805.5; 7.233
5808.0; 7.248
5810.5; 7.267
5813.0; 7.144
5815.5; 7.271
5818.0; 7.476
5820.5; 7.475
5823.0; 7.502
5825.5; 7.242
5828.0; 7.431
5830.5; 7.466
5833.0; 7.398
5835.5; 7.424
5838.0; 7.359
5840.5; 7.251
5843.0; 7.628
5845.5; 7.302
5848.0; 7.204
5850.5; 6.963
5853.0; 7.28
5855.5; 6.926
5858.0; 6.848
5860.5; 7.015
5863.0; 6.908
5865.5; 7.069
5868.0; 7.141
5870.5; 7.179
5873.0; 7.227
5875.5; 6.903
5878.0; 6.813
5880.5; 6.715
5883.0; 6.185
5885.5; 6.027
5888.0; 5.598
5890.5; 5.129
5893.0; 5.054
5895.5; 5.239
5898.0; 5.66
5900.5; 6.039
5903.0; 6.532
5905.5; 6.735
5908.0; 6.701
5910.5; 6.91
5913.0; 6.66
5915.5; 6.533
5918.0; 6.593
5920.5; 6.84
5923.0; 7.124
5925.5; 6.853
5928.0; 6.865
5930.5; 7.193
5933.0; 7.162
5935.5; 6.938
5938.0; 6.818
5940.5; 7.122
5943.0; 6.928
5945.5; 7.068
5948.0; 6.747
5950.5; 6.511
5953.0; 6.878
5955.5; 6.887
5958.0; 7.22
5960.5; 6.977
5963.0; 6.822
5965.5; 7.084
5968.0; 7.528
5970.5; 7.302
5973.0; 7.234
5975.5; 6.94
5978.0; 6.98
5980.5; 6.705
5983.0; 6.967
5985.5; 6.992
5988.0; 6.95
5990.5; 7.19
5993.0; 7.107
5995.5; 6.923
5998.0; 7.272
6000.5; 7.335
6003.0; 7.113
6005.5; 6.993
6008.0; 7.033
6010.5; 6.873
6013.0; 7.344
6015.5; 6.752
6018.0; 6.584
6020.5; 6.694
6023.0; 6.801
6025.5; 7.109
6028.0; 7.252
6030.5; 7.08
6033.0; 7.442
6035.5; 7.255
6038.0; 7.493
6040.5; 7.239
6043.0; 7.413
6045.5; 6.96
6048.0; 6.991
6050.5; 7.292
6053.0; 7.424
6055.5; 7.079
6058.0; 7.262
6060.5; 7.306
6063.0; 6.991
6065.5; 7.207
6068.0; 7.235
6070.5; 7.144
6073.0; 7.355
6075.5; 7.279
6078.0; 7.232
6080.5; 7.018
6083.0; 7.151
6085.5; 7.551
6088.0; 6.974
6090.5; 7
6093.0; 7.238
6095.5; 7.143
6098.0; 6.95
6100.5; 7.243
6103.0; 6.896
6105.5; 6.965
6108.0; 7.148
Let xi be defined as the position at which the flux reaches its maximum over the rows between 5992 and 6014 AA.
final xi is 6013.0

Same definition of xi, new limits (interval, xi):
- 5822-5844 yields 5843.0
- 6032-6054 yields 6038.0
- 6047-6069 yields 6053.0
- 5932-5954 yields 5933.0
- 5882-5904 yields 5903.0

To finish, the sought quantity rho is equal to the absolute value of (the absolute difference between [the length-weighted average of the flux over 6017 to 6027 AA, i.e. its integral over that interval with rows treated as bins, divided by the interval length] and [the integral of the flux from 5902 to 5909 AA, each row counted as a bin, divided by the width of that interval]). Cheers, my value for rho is 0.15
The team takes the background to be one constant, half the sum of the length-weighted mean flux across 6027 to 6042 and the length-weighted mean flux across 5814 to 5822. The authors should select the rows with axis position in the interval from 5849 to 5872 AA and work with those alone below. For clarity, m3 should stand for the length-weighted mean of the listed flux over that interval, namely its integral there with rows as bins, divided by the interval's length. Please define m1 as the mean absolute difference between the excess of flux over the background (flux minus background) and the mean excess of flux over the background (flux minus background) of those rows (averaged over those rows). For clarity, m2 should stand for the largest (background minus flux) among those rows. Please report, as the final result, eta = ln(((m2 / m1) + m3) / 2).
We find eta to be 1.74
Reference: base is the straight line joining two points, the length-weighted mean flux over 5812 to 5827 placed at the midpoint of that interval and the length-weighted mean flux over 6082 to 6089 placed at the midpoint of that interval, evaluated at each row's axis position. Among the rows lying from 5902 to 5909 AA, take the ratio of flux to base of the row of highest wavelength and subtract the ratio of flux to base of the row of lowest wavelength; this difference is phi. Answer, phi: 0.023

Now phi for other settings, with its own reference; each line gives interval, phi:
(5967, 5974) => -0.040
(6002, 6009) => -0.011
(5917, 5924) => 0.073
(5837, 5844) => 0.037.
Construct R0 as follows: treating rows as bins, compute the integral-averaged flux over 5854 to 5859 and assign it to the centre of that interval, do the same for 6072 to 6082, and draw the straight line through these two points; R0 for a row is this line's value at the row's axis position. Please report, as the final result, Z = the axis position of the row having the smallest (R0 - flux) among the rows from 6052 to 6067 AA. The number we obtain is 6053.0 AA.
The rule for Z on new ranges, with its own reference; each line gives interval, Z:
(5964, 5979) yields 5968.0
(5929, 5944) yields 5930.5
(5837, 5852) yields 5843.0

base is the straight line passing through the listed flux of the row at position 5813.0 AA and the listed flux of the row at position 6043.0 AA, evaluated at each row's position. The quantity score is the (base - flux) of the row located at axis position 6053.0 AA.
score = 0.00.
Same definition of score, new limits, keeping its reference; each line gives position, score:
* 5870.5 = 0.03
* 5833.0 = -0.23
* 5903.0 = 0.72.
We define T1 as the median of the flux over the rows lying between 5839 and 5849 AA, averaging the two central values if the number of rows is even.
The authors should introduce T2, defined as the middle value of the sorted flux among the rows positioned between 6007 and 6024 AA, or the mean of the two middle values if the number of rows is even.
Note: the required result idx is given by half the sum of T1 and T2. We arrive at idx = 7.0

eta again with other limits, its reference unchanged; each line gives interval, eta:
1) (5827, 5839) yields 1.26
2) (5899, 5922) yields 1.97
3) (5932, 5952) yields 1.79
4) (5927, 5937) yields 1.66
